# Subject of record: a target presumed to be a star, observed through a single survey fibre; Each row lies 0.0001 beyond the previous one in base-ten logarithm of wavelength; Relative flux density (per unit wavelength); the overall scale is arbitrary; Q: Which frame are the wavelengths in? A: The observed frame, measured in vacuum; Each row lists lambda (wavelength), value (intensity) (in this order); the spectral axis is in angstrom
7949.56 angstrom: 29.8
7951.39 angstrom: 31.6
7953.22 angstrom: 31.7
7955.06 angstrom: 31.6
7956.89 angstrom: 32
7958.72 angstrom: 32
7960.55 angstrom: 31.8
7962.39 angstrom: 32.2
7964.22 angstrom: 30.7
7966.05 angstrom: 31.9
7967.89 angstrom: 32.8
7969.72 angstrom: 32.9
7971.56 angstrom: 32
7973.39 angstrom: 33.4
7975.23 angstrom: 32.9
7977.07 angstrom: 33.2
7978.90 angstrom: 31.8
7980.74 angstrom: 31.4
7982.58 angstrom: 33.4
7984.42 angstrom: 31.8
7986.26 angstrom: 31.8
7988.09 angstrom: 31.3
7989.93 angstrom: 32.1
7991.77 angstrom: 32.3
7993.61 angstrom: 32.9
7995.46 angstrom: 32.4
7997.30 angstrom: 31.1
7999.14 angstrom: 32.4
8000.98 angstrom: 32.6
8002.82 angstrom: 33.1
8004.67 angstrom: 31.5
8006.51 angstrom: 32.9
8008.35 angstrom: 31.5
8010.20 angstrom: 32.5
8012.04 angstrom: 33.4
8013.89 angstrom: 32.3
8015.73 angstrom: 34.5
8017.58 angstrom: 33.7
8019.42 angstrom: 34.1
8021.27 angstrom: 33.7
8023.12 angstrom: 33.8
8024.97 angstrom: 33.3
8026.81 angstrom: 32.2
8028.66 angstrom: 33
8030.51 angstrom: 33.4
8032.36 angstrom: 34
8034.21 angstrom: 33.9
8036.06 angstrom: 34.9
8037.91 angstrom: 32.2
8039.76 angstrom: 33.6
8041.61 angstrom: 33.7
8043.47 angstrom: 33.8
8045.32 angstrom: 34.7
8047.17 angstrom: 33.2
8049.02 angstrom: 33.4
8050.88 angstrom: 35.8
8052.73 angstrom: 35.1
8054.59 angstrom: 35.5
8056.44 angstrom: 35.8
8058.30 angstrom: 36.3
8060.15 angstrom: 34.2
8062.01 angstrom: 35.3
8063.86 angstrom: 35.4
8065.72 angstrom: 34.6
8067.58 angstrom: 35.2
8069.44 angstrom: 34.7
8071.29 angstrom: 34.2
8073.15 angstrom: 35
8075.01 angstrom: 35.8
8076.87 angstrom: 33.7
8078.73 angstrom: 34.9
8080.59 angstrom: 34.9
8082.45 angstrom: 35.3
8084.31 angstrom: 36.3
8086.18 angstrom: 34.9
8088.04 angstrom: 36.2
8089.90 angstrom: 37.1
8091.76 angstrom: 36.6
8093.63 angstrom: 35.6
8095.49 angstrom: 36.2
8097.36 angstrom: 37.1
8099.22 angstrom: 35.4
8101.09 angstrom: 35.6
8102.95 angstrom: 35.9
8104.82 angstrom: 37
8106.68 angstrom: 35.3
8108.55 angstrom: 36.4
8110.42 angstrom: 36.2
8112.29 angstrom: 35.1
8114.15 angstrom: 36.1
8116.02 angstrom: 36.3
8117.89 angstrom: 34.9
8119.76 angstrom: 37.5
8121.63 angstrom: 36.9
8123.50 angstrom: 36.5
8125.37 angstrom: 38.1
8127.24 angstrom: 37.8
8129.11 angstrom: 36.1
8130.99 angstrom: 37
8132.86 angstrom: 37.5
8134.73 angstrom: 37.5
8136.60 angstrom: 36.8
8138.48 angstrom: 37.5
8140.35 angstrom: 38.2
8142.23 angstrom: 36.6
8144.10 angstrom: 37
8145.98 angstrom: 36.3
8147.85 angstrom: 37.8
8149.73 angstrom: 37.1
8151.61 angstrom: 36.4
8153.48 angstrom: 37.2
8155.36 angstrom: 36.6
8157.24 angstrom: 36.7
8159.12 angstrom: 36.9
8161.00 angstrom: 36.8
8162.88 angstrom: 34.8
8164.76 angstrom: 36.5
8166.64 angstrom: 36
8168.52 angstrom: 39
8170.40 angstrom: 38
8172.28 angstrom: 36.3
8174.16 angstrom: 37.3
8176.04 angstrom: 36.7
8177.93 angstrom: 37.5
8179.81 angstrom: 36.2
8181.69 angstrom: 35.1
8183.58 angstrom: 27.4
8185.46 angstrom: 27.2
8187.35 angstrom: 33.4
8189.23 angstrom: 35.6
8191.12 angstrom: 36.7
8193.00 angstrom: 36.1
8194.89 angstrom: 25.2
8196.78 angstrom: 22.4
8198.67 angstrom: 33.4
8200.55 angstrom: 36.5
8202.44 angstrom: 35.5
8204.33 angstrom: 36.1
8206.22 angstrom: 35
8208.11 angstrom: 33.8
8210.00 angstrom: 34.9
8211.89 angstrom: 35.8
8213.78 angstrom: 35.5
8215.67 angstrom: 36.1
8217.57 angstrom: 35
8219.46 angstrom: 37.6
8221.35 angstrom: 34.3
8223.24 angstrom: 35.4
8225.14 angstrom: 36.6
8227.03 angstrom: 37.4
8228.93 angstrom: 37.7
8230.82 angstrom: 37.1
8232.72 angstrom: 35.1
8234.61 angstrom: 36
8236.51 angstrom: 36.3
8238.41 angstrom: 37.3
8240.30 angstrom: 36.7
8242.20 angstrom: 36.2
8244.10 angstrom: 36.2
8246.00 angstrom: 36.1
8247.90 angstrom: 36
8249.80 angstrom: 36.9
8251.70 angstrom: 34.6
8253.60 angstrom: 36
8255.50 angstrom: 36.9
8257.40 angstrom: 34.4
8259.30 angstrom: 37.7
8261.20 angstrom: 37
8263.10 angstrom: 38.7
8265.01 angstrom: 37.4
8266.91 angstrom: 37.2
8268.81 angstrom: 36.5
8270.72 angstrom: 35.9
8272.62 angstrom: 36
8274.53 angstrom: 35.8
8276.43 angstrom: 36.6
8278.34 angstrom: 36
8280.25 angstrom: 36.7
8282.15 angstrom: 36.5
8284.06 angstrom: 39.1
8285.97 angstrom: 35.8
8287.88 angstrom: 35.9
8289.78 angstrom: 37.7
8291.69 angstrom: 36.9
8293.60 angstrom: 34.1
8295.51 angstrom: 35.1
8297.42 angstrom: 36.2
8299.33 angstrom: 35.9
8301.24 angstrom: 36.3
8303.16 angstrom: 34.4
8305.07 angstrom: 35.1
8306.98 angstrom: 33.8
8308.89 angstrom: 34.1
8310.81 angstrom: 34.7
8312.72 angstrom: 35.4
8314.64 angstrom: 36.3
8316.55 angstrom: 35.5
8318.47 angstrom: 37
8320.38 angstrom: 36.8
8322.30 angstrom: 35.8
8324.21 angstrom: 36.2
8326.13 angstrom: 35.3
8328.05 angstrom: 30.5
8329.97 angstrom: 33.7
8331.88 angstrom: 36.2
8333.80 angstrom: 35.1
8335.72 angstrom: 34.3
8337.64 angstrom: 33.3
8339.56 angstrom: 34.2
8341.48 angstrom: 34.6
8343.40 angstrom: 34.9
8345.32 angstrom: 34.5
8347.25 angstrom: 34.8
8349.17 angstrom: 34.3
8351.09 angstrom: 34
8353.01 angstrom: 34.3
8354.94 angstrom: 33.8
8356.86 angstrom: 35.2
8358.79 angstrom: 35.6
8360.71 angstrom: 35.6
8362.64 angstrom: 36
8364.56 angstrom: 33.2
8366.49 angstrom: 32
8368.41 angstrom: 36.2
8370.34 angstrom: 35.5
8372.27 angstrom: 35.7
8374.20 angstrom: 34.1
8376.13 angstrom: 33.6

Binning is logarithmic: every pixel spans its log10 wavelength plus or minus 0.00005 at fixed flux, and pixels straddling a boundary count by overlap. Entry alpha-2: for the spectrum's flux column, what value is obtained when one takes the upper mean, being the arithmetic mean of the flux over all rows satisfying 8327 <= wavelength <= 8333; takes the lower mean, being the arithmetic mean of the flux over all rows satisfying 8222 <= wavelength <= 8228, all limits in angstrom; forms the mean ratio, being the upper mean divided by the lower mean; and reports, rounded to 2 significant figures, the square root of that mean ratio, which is 0.96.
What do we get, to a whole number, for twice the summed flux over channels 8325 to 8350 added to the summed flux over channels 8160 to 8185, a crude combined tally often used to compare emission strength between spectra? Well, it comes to 1359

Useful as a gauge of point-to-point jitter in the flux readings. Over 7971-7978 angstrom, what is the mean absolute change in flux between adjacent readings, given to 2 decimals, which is 0.73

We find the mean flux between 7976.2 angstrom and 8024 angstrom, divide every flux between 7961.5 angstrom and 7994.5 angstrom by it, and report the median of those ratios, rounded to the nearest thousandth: 0.986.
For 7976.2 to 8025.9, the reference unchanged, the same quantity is 0.997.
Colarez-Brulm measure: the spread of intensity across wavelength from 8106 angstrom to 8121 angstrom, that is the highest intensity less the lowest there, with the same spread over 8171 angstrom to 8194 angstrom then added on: 13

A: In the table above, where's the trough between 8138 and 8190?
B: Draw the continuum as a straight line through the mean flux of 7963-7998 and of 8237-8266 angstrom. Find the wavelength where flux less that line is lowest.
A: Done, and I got 8185.46 angstrom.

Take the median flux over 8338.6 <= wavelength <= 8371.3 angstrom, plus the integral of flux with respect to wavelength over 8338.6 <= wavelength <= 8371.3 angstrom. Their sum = 1167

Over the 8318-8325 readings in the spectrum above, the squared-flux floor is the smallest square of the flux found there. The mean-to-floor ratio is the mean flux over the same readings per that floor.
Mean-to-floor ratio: 0.0284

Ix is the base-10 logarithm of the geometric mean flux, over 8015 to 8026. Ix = 1.53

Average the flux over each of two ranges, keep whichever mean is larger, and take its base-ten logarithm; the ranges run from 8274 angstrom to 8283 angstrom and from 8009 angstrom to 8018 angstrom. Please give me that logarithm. 1.56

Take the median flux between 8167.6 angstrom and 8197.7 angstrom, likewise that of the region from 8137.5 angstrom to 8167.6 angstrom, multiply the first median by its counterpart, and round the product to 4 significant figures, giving 1329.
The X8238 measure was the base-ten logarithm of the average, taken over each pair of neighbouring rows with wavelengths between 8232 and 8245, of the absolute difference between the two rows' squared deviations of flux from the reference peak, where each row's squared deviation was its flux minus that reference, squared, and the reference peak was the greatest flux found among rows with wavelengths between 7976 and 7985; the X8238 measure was 0.52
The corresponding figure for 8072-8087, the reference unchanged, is 0.52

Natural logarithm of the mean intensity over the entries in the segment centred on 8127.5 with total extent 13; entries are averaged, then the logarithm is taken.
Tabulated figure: 3.61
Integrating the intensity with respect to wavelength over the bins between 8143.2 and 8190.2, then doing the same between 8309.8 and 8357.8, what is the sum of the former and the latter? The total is 3355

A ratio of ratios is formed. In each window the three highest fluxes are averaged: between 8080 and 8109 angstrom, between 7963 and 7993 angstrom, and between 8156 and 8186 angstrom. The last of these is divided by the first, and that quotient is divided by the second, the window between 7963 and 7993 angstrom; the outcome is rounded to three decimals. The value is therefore 0.031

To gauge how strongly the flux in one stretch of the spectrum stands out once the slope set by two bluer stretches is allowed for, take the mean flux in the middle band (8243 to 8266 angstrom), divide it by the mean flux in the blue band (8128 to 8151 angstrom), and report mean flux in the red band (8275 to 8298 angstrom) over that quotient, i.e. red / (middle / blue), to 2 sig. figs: 37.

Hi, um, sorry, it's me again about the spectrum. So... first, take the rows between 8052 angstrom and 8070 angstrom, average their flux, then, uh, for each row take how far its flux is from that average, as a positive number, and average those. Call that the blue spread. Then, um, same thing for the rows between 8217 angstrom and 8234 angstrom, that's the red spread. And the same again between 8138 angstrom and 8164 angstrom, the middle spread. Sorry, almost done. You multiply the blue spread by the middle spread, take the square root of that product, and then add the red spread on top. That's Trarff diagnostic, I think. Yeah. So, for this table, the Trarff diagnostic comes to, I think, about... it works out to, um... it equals 1.64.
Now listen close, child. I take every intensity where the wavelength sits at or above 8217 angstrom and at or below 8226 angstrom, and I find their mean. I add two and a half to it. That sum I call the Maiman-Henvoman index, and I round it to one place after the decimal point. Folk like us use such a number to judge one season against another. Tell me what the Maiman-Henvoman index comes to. 38.3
